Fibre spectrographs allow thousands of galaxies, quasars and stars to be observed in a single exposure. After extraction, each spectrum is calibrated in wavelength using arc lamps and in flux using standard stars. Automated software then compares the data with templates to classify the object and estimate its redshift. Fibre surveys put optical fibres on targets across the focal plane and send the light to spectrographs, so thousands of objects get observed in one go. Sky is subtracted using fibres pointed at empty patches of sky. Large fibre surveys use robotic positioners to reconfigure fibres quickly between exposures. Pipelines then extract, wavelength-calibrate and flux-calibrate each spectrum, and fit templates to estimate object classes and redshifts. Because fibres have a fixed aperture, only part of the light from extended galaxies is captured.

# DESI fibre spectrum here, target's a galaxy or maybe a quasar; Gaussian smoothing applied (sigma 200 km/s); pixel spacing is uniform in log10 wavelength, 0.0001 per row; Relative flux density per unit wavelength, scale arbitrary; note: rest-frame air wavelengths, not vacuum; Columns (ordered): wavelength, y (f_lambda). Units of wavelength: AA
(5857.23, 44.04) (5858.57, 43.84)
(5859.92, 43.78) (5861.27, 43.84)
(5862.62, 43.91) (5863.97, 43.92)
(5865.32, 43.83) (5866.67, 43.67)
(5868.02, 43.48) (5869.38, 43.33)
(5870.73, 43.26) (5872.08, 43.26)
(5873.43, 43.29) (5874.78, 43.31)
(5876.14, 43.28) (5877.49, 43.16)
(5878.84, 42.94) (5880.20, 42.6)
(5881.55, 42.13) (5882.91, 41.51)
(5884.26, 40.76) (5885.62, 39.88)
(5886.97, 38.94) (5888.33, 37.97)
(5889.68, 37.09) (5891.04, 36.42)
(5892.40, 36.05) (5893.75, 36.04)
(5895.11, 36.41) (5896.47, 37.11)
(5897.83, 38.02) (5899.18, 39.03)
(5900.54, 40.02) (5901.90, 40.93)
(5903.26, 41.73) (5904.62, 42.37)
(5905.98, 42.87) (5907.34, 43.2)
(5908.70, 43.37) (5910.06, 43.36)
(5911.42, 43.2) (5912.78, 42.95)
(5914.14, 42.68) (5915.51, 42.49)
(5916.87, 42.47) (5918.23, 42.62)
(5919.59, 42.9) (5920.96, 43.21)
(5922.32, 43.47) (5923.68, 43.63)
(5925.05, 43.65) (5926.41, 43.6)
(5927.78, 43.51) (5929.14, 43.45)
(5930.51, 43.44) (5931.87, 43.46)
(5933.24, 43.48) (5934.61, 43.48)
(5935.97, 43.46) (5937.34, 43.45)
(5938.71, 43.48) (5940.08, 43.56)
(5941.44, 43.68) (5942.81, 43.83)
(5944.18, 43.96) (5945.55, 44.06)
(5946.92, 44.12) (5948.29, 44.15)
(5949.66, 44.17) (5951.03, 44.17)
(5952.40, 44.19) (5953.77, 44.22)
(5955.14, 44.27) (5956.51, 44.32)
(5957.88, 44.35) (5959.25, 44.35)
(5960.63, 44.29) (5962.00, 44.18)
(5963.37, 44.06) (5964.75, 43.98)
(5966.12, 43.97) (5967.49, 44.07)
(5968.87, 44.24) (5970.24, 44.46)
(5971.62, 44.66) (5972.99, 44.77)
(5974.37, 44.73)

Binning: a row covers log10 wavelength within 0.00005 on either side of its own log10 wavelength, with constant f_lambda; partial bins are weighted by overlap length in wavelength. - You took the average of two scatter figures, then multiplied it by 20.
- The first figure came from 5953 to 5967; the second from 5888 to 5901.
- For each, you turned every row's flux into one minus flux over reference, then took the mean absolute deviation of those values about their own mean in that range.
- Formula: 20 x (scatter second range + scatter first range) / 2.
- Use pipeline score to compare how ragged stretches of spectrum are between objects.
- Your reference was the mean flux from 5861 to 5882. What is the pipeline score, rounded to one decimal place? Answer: 0.3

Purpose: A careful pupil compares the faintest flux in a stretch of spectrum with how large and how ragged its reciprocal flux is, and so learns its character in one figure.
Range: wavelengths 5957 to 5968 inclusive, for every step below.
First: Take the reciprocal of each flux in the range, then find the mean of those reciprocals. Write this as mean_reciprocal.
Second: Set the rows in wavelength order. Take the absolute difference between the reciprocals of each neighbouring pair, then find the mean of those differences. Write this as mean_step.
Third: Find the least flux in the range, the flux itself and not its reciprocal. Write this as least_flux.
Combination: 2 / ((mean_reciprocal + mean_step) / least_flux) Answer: 3877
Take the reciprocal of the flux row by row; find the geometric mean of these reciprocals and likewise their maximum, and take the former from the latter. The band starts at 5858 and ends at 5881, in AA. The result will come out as 0.0005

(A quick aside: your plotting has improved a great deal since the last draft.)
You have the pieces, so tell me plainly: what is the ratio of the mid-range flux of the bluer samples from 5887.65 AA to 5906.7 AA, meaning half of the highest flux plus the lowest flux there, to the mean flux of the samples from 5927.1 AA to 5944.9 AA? 0.91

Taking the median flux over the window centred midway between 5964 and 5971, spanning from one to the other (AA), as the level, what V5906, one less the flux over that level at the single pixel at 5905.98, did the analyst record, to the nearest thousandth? 0.027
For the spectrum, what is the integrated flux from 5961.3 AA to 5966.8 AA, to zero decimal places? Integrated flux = 242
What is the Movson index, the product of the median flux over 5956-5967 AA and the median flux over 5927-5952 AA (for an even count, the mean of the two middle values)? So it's 1926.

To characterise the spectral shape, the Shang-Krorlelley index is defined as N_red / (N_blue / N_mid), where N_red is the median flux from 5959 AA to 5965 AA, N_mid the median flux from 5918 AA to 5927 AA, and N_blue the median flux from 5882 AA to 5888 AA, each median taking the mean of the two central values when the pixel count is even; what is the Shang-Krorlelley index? 47.6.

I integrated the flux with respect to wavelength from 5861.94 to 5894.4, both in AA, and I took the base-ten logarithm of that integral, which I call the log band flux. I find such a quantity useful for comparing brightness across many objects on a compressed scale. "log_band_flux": 3.13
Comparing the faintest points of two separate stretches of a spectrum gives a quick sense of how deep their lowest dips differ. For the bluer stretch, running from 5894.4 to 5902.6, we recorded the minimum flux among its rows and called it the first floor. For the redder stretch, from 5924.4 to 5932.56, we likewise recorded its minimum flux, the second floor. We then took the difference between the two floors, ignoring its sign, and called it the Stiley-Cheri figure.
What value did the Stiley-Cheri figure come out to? 7.0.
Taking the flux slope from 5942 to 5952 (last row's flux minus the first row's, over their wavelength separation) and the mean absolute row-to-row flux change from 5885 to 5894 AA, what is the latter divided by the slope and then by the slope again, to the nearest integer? 374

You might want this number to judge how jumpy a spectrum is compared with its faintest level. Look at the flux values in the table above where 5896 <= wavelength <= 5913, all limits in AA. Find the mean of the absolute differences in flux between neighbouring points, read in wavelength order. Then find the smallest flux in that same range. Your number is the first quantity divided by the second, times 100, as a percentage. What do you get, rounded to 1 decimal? 1.5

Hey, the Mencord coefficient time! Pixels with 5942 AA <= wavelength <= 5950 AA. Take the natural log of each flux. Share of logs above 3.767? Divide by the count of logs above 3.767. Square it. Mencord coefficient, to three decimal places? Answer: 0.028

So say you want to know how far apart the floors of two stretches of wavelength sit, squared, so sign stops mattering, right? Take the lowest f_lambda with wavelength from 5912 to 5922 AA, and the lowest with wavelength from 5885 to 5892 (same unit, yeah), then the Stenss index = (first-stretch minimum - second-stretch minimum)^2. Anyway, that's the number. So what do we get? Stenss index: 37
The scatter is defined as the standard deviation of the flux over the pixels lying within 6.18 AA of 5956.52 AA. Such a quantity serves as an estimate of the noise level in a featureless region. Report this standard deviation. 0.07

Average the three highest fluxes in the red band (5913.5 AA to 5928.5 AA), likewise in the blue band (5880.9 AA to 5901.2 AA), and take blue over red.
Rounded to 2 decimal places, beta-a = 0.95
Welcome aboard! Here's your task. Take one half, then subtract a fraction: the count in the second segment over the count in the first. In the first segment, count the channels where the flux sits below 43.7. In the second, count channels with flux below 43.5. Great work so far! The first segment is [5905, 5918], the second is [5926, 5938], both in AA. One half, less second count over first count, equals -0.3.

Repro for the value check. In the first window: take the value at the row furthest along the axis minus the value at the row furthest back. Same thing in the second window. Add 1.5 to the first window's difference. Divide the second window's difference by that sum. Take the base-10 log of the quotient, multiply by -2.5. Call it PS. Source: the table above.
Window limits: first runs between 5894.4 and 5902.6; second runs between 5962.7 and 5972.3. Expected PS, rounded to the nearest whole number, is 3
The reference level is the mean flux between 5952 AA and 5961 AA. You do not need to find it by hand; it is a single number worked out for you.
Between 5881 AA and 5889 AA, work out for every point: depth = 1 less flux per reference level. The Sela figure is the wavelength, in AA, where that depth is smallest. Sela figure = 5881.55 AA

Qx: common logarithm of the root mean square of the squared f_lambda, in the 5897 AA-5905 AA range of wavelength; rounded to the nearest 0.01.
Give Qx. 3.21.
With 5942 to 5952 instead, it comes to 3.29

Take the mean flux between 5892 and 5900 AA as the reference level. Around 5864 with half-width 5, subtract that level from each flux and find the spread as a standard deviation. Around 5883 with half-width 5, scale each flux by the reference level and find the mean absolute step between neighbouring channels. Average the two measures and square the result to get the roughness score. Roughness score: 0.0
